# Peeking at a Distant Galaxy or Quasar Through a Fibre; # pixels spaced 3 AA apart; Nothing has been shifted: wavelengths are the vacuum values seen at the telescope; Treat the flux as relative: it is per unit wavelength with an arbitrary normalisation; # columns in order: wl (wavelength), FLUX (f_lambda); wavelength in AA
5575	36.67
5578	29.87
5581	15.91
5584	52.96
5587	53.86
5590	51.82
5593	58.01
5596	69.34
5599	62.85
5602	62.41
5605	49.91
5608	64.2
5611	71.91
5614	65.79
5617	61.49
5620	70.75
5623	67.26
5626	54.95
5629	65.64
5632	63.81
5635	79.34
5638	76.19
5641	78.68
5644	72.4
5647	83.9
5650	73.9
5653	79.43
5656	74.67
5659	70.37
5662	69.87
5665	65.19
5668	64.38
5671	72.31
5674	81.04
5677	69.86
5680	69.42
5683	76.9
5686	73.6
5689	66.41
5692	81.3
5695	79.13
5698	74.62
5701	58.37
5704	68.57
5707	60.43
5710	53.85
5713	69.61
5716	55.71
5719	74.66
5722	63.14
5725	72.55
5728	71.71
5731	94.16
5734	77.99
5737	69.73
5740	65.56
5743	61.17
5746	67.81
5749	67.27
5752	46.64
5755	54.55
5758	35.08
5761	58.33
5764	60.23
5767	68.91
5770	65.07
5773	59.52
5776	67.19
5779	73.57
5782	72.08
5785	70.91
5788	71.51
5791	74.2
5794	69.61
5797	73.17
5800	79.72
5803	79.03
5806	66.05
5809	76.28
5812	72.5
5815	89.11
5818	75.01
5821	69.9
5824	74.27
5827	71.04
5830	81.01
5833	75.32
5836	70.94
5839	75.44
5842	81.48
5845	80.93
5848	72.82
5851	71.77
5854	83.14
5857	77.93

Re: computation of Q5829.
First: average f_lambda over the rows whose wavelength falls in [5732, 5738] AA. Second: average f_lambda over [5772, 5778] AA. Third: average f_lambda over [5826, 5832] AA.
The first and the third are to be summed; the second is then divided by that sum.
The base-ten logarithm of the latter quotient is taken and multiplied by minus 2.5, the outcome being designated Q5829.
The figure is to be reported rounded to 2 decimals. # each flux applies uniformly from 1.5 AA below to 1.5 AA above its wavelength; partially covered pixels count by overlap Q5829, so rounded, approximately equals 0.93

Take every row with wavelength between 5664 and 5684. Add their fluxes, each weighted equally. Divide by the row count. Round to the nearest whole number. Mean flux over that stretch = 71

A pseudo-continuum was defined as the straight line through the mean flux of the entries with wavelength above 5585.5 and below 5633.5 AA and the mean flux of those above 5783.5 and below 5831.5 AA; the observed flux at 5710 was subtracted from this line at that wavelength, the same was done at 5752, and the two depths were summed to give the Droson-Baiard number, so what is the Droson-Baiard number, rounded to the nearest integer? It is 39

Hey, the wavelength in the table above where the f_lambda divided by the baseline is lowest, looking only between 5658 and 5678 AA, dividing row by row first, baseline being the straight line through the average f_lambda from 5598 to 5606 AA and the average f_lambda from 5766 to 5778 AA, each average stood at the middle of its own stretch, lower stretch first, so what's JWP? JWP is 5668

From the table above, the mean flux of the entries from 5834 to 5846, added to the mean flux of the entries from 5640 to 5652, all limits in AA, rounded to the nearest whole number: 154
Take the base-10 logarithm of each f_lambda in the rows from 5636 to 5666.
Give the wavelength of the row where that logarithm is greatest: 5647 AA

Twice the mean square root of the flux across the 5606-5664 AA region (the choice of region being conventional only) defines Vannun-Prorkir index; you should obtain 16.8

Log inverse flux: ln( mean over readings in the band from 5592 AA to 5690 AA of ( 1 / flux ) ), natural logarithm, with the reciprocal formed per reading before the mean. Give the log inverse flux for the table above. -4.23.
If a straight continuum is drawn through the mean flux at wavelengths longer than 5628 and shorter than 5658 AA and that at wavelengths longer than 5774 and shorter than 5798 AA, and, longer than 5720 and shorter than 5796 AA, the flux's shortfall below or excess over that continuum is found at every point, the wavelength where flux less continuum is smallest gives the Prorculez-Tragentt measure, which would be 5758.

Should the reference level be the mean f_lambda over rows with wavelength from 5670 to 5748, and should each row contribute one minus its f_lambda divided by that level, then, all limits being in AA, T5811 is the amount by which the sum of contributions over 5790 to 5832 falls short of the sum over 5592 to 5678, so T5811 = 1.5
